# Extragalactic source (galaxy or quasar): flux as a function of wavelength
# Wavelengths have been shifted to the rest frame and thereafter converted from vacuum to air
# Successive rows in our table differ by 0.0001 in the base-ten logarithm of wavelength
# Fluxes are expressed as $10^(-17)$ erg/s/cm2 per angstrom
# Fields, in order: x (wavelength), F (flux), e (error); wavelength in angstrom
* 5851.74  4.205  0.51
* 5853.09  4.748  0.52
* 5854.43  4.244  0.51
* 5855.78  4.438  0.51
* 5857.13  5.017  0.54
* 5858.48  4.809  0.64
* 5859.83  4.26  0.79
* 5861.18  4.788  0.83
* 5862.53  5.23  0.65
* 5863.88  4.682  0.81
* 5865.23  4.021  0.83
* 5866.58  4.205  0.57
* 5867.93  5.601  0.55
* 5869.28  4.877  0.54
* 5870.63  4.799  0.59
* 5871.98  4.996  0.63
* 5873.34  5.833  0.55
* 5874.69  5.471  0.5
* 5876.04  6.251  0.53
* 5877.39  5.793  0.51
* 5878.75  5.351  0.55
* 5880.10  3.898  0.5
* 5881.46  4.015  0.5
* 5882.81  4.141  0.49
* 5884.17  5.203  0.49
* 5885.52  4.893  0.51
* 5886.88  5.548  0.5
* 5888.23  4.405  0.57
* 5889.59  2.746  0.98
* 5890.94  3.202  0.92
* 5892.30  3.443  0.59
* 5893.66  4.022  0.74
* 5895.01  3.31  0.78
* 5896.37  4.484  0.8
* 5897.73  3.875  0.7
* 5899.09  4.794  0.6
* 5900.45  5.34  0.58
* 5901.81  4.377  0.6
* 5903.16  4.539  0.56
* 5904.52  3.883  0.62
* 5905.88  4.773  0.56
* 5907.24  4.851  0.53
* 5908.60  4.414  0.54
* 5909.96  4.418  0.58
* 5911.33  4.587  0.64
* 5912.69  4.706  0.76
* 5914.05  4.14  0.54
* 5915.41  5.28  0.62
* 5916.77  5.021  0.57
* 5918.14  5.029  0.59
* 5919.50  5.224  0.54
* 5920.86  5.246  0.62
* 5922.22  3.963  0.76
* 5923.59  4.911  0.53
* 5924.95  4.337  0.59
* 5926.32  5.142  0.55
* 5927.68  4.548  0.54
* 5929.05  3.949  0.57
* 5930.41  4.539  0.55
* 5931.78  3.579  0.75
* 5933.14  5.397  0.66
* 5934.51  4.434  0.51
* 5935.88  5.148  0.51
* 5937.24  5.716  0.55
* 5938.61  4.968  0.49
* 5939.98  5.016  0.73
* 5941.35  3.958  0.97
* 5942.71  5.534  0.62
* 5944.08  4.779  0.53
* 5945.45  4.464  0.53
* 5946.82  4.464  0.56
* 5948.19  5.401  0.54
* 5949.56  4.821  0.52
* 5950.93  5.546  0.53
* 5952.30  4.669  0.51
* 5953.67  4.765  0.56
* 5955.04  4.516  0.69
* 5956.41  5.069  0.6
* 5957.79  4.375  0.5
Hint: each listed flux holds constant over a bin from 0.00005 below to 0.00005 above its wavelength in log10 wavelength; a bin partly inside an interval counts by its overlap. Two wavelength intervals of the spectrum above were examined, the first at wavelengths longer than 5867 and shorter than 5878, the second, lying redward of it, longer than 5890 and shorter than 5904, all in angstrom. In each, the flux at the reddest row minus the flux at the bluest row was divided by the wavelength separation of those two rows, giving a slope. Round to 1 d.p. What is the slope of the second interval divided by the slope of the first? 5.4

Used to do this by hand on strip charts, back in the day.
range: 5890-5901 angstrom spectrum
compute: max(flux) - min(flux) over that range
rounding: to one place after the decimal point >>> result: 2.1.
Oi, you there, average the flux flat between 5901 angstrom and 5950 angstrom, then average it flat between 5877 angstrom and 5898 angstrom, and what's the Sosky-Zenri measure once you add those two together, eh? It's 9.0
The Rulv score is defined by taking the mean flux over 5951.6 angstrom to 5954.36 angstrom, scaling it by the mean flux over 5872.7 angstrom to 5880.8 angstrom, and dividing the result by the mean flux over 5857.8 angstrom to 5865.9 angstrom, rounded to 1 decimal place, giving 5.5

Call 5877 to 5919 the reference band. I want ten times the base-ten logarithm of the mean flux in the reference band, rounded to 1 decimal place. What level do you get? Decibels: 6.5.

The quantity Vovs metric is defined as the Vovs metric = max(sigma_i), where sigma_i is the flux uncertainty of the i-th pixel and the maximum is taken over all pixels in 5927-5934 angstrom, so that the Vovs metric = 0.75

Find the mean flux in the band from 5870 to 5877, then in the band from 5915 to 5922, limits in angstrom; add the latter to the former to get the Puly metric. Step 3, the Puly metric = 10.6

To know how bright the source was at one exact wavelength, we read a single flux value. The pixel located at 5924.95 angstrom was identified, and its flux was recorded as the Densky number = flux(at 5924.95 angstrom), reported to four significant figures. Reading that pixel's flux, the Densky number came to 4.337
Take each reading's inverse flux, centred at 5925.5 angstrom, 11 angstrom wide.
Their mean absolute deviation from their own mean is 0.019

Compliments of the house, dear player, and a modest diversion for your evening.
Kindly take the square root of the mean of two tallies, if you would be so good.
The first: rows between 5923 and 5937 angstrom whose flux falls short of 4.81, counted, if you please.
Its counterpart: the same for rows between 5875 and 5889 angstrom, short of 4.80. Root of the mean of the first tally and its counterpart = 2.24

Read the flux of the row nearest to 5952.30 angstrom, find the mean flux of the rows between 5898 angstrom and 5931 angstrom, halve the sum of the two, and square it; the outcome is 22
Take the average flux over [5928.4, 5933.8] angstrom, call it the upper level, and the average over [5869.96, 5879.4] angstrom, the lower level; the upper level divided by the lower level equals 0.79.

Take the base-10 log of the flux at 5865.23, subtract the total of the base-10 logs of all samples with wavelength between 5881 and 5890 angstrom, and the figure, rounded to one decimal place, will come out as -3.8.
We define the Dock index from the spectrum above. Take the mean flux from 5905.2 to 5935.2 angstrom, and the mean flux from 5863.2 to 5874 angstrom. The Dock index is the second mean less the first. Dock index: 0.2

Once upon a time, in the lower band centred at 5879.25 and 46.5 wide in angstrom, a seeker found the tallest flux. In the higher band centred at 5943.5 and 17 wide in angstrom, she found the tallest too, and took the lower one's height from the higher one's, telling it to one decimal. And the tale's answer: -0.5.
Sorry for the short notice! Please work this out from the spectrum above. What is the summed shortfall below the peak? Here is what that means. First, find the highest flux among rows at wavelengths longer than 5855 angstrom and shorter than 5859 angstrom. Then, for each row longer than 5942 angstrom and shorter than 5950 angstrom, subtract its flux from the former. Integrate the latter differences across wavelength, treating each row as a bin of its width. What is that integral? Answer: 0.9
